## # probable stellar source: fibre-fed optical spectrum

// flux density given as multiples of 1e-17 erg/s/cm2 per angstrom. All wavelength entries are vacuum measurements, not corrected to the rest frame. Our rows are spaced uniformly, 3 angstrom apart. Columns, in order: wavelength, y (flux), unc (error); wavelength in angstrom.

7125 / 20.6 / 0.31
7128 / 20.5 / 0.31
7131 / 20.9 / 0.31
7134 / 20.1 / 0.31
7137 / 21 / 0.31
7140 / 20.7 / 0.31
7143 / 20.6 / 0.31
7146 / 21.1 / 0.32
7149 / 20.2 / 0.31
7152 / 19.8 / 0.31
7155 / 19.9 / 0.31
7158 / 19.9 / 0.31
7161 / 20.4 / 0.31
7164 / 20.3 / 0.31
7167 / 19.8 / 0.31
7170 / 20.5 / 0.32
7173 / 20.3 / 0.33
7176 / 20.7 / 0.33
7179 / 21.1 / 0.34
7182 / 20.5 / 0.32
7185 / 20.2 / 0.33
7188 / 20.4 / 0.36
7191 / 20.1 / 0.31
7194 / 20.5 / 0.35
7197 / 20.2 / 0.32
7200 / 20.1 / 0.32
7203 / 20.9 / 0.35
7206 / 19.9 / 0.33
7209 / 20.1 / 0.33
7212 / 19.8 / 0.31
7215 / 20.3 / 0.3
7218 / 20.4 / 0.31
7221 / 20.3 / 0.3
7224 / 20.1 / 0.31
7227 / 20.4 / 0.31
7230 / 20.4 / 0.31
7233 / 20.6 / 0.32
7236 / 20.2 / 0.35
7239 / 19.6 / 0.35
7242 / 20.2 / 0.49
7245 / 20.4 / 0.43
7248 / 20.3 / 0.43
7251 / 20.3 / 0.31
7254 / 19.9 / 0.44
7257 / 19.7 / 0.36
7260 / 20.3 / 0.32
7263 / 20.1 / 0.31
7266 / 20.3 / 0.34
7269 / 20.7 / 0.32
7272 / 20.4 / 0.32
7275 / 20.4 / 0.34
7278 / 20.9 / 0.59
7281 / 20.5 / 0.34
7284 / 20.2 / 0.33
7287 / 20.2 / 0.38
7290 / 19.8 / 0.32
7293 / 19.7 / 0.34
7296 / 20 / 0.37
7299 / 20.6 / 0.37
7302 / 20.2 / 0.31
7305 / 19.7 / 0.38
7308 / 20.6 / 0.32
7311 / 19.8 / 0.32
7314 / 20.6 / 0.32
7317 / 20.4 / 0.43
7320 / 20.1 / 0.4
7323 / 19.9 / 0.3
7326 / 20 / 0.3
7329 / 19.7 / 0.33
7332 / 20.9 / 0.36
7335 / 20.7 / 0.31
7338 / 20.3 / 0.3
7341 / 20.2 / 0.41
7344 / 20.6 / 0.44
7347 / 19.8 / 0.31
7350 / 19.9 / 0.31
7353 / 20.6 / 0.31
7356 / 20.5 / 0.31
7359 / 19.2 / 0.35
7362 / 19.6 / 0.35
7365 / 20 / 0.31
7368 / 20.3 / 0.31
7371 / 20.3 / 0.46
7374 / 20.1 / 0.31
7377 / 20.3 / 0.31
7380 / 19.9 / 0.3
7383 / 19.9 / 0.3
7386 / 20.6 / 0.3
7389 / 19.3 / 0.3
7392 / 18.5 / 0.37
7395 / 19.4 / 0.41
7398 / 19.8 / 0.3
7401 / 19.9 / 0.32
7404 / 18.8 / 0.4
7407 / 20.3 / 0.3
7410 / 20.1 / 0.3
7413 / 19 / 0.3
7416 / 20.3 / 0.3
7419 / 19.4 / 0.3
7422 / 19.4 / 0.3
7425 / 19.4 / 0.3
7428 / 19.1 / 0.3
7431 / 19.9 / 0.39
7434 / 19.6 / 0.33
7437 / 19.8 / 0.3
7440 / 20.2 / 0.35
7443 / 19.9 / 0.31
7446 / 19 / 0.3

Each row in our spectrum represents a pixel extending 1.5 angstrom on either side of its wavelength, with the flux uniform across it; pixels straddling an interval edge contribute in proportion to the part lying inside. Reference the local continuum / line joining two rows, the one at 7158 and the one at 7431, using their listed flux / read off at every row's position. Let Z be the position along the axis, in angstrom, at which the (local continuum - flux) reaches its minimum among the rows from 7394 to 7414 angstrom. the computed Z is 7407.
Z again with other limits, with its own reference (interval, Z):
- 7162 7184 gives 7179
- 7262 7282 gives 7278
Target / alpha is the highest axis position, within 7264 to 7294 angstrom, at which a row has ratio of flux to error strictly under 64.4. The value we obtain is 7293 angstrom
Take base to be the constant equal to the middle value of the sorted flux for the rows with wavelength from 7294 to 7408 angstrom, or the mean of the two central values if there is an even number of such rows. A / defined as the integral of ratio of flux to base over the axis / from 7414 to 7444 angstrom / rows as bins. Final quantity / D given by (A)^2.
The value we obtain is 868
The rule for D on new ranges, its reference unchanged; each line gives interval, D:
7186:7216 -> 916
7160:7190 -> 933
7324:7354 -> 919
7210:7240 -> 915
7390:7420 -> 856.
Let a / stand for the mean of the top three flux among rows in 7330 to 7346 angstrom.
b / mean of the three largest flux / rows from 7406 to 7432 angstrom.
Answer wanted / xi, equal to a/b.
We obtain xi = 1.02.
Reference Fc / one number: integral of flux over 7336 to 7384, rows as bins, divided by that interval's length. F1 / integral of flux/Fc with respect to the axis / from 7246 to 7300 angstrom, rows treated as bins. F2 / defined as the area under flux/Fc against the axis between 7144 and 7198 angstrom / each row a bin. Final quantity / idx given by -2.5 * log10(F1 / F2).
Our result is 0.005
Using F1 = 54.4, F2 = 54.6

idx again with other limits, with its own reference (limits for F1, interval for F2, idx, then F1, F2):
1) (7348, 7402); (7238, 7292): 0.018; 53.4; 54.4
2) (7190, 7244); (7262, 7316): 0.002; 54.3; 54.4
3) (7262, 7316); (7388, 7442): -0.038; 54.4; 52.6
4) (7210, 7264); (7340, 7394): -0.012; 54.2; 53.6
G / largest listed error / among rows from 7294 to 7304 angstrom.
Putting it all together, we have 0.37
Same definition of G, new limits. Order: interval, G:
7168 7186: 0.34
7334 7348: 0.44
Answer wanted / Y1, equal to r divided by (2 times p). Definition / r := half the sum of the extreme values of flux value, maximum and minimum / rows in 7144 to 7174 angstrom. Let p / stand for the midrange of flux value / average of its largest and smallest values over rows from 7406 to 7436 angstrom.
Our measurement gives 0.520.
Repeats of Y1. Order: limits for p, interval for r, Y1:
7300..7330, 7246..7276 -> 0.501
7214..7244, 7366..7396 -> 0.486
